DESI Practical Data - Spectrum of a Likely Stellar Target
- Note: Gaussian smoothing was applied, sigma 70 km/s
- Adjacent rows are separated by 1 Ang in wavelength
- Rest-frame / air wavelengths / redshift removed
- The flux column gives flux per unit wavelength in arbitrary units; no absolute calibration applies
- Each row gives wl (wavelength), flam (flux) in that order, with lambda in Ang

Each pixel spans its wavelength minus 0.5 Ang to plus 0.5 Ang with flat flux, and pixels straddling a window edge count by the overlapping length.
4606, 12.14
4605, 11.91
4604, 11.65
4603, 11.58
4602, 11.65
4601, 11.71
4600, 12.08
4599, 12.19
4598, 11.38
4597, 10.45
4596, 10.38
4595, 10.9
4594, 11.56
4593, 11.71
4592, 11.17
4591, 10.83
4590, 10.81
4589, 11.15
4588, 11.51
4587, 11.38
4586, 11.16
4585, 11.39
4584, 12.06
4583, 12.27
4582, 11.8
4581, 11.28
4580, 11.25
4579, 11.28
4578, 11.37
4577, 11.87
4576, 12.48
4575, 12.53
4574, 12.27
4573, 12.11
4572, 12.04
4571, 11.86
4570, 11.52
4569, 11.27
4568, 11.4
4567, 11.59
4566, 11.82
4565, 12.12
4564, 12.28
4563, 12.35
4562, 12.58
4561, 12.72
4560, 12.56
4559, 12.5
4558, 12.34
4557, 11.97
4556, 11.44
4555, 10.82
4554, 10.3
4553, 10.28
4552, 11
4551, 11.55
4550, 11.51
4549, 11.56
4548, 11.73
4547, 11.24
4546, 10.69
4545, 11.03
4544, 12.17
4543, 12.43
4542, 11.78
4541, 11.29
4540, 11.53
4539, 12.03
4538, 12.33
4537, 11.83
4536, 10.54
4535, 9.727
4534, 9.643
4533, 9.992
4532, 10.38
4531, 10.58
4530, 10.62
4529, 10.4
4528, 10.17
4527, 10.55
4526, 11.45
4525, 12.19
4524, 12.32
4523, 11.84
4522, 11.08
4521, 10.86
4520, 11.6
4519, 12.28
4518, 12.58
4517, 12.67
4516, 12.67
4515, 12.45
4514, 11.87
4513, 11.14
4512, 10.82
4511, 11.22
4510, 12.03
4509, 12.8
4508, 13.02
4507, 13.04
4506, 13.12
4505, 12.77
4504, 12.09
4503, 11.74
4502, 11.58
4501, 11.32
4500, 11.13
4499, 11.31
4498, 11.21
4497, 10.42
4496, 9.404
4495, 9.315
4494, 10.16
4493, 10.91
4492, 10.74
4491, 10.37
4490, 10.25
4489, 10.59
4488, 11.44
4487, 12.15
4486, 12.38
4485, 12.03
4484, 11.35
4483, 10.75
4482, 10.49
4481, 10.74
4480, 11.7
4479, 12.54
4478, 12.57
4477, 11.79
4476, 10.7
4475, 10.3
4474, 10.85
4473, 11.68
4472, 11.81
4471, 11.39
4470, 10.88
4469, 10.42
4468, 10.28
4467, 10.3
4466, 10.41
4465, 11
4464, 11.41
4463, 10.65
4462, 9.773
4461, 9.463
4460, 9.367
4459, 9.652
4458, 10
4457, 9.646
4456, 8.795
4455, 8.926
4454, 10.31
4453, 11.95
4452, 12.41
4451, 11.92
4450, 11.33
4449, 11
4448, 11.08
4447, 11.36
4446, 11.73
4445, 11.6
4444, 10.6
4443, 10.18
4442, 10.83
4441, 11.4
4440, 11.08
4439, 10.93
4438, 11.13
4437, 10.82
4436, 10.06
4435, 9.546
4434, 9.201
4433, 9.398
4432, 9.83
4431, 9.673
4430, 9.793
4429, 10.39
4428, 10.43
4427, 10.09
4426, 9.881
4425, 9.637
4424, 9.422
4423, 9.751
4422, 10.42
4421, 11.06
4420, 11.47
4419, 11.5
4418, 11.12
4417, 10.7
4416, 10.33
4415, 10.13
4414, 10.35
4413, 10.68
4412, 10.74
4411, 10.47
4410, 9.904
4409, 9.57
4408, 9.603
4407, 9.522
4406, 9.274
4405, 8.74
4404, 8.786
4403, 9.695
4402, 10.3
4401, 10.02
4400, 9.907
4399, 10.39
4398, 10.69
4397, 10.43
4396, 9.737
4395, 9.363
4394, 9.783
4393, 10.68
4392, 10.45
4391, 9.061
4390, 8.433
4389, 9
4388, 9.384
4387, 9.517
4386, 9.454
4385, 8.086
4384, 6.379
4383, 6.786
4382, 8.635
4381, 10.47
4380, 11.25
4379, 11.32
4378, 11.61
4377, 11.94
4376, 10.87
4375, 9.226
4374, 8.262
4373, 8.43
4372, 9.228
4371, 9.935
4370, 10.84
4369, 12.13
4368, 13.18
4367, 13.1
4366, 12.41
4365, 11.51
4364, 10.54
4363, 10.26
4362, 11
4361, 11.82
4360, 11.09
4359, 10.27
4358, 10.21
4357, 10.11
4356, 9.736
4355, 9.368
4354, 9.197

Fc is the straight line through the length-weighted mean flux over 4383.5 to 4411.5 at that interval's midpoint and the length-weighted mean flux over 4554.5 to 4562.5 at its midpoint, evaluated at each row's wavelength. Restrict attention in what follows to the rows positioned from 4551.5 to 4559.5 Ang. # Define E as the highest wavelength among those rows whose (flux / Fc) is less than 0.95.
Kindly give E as 4556 Ang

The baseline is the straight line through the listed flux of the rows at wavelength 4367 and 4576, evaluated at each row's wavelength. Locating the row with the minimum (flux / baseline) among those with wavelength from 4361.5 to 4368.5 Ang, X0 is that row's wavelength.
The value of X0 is 4363 Ang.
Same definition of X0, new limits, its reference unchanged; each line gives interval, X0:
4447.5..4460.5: 4456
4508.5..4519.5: 4512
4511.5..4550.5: 4534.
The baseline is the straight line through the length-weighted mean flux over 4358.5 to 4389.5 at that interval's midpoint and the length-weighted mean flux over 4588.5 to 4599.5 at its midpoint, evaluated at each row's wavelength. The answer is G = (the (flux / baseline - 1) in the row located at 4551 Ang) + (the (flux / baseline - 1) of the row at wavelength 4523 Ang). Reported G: 0.14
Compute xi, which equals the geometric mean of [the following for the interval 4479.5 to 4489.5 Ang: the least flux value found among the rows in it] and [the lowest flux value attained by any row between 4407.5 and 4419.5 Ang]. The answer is 10.0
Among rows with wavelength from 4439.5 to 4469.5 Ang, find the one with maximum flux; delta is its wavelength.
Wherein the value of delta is 4452 Ang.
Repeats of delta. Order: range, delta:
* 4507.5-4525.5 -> 4508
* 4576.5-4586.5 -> 4583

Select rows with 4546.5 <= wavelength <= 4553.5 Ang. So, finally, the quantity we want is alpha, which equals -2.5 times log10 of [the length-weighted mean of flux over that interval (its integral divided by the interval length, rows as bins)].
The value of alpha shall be -2.63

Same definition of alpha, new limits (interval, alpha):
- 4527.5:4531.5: -2.55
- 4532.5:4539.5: -2.59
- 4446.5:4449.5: -2.62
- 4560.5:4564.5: -2.74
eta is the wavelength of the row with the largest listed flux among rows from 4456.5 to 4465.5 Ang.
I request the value 4464 Ang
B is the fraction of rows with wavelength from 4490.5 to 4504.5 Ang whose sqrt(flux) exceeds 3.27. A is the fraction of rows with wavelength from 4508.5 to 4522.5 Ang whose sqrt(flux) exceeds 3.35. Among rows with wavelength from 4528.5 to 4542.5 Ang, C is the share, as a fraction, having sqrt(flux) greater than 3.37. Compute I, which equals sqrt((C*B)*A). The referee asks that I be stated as 0.38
